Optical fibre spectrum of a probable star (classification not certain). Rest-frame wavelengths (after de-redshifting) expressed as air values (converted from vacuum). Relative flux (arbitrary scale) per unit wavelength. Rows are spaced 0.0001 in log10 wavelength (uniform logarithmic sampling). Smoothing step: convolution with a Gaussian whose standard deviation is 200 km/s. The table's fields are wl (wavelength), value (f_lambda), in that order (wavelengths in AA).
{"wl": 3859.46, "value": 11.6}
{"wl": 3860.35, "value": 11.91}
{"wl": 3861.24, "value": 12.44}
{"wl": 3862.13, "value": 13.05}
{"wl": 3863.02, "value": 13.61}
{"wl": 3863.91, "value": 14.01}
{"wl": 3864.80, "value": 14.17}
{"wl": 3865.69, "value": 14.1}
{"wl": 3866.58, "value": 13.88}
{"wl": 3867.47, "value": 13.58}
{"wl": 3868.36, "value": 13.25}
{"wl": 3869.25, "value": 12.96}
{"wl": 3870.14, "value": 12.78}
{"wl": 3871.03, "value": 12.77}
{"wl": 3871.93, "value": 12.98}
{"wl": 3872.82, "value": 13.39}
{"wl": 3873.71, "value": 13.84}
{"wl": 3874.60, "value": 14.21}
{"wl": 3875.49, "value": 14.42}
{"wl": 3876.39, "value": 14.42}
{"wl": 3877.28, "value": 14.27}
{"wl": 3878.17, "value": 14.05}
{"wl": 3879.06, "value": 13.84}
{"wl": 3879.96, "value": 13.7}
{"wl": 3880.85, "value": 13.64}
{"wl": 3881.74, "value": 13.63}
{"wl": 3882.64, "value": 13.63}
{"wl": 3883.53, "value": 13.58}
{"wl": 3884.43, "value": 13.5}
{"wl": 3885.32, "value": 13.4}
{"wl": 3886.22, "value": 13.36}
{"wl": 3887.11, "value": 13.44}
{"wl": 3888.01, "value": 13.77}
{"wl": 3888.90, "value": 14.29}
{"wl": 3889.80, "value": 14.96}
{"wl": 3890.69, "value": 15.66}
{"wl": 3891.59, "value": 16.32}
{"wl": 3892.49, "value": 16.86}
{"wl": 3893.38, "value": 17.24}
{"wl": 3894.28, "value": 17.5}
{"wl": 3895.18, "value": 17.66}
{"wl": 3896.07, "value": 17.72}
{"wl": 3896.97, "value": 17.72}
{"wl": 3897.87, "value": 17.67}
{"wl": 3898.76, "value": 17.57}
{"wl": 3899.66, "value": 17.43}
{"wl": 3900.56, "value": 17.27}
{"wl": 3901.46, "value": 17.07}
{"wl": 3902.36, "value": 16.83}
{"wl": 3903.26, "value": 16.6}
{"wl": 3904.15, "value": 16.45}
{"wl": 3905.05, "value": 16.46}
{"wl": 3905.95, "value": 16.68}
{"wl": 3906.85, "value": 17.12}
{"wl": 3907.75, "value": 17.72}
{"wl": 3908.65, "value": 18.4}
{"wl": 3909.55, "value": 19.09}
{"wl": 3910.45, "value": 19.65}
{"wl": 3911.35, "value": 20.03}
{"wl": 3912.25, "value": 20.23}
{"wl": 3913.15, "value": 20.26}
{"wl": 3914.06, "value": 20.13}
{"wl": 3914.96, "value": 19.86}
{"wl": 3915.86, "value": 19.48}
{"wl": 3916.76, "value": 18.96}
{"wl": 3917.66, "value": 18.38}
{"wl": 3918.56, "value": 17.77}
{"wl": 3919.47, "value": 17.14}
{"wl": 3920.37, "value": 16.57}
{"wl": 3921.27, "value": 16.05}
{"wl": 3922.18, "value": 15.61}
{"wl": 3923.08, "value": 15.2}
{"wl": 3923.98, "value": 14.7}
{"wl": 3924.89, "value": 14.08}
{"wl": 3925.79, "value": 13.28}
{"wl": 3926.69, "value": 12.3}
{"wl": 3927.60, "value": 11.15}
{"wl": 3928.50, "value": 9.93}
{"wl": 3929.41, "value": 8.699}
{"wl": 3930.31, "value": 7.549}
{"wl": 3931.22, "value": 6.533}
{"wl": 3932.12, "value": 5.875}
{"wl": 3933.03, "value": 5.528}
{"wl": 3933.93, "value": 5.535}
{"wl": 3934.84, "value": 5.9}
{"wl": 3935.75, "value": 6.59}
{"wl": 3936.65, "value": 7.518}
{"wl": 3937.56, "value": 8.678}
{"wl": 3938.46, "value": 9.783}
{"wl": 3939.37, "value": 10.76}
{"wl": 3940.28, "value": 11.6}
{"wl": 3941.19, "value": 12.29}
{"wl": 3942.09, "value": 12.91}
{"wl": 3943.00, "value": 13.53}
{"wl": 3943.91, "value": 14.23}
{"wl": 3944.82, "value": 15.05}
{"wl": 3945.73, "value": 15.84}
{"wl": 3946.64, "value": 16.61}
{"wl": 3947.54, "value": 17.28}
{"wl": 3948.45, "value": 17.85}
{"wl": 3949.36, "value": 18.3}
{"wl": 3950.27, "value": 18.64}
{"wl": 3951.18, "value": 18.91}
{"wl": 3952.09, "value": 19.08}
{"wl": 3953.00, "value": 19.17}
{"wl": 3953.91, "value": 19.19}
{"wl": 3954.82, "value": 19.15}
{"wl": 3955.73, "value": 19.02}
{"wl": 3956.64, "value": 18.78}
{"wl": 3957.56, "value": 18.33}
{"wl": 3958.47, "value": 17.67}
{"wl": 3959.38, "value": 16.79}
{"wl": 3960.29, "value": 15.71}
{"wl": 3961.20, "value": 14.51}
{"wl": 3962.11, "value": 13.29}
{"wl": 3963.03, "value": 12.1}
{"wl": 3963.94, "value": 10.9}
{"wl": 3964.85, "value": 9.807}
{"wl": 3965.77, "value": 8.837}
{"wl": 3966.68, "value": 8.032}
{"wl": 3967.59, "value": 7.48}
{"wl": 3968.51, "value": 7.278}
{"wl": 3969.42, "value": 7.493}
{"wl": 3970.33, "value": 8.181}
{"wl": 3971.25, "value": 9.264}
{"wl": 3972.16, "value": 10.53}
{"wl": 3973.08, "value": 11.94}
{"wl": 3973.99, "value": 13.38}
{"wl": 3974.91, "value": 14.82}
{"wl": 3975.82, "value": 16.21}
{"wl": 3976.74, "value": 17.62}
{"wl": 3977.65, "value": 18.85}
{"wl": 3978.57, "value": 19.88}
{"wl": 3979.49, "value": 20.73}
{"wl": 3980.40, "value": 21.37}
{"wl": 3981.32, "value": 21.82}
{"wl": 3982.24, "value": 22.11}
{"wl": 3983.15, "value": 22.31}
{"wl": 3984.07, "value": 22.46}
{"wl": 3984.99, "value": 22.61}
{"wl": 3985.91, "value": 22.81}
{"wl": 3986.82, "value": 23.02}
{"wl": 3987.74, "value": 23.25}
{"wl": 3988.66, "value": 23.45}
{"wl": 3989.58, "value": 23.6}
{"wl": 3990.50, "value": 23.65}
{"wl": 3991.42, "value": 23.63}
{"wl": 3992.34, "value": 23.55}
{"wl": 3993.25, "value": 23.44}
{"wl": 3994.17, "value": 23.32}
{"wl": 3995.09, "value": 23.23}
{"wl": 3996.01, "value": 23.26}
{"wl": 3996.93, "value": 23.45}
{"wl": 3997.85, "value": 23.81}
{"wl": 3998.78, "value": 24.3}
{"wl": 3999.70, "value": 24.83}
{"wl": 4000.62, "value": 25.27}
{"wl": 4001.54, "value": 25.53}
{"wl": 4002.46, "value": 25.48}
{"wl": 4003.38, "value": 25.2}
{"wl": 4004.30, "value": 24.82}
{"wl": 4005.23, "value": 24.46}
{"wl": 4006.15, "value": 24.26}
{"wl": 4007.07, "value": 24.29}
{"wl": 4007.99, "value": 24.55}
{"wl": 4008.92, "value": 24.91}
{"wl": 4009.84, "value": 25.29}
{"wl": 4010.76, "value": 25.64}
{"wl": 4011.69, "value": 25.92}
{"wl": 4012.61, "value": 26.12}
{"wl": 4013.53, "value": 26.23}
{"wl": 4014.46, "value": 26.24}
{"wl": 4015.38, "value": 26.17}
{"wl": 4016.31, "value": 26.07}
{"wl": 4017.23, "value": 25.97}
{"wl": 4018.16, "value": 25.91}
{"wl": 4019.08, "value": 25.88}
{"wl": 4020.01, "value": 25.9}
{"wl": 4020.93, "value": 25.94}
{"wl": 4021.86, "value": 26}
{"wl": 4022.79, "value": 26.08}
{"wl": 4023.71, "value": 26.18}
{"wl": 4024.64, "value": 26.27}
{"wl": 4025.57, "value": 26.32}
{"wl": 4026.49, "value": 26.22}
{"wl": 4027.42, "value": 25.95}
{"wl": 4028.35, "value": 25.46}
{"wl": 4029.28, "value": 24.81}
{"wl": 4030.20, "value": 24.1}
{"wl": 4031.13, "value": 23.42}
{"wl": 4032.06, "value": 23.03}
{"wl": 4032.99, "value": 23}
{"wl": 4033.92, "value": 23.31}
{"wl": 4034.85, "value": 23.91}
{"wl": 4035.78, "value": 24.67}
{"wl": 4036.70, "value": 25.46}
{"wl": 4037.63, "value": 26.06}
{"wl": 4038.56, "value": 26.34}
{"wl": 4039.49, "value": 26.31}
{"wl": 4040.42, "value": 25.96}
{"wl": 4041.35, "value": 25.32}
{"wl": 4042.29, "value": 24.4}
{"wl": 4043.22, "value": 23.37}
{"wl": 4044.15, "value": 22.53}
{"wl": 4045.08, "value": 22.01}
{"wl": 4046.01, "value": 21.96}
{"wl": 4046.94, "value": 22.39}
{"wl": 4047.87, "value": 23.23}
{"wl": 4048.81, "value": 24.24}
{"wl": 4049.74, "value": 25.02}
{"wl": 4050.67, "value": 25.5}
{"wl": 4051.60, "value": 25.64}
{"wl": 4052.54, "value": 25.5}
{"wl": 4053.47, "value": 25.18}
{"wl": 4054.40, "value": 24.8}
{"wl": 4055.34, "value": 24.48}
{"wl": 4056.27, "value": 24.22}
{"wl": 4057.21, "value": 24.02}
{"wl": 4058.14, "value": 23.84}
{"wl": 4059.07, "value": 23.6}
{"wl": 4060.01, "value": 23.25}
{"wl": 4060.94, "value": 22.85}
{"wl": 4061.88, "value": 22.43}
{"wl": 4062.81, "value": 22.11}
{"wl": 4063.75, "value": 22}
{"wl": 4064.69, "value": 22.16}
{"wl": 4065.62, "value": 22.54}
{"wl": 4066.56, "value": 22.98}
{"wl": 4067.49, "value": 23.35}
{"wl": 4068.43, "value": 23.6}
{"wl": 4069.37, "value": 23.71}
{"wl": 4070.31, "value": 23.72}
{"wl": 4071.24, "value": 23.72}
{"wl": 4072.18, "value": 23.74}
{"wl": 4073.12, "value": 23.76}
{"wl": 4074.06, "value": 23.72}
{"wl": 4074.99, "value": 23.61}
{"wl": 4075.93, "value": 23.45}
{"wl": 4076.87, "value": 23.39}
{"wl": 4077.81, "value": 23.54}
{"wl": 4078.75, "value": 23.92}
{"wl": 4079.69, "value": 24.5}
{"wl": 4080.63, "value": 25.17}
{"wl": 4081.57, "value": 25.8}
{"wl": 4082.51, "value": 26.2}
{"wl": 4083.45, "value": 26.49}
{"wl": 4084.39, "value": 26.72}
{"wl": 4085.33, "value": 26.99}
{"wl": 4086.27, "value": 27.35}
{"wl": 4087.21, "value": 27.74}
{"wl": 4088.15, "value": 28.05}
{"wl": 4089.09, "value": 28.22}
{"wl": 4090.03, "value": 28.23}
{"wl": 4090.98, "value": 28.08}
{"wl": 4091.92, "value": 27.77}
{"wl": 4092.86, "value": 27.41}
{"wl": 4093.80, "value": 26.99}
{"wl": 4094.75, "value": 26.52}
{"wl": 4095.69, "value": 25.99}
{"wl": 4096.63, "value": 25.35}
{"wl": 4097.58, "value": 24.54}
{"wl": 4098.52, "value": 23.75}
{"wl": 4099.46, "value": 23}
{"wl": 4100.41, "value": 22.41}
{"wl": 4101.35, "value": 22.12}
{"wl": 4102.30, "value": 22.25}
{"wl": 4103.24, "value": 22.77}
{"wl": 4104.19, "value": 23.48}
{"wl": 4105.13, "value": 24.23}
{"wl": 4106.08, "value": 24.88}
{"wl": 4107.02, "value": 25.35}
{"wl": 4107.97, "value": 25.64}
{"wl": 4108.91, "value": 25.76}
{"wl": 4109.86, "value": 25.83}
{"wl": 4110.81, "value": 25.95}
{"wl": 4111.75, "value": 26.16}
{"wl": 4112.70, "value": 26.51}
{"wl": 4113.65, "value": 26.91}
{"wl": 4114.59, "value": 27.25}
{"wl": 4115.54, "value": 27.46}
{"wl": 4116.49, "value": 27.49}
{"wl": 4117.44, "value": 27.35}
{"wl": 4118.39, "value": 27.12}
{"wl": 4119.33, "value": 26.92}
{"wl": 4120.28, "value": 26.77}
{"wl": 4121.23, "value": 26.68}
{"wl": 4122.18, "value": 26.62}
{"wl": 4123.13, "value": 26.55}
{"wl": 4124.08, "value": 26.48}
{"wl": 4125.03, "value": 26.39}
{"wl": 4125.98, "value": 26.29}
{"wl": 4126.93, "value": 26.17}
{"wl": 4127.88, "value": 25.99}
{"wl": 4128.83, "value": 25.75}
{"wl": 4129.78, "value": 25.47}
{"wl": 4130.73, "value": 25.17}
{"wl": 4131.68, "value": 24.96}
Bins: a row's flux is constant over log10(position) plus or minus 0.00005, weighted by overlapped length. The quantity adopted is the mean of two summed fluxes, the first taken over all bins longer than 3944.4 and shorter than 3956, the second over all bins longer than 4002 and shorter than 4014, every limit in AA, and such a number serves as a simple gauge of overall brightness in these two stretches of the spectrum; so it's 281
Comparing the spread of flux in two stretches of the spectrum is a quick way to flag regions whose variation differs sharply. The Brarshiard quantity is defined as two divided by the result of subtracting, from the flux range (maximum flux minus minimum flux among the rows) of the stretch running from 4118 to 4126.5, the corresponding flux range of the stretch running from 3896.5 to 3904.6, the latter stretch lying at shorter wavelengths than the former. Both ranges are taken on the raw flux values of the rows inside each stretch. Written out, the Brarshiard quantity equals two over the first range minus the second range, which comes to -4.5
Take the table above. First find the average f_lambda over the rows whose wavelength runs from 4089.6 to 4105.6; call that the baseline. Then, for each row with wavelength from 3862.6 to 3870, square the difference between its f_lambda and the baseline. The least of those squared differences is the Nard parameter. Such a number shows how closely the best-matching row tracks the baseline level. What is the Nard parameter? 117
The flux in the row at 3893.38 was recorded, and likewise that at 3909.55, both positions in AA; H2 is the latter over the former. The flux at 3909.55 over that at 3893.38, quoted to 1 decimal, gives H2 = 1.1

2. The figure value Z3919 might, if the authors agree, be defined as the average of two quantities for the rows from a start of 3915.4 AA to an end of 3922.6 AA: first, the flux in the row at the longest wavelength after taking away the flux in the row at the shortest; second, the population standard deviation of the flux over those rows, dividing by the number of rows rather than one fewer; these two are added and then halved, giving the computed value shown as -1.3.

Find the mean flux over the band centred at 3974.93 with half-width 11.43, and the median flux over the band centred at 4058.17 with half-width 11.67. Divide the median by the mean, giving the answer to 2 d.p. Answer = 1.57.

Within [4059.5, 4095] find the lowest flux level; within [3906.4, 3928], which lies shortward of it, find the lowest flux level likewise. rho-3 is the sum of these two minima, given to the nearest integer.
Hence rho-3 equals 33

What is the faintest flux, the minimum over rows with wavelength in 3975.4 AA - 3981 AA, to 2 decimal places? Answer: 16.21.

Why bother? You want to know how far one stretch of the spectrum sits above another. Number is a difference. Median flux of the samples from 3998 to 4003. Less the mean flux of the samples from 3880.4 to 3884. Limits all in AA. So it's 12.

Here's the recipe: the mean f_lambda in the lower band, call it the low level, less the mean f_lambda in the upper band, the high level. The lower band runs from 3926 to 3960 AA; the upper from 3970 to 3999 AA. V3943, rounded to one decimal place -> -6.9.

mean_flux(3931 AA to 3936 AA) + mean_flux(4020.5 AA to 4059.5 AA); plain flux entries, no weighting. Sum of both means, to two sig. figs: 31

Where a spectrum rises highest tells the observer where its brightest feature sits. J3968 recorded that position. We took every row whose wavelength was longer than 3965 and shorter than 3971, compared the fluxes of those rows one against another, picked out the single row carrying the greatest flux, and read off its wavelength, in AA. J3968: 3965.77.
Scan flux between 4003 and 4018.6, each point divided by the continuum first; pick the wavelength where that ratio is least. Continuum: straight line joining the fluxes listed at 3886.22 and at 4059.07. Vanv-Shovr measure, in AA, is 4007.07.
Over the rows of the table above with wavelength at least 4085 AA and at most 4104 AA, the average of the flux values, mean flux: 26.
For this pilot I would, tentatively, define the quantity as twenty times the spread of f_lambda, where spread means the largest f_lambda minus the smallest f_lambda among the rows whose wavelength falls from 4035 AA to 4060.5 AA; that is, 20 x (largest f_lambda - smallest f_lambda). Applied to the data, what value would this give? 88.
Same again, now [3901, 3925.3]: 124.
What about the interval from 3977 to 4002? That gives 134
